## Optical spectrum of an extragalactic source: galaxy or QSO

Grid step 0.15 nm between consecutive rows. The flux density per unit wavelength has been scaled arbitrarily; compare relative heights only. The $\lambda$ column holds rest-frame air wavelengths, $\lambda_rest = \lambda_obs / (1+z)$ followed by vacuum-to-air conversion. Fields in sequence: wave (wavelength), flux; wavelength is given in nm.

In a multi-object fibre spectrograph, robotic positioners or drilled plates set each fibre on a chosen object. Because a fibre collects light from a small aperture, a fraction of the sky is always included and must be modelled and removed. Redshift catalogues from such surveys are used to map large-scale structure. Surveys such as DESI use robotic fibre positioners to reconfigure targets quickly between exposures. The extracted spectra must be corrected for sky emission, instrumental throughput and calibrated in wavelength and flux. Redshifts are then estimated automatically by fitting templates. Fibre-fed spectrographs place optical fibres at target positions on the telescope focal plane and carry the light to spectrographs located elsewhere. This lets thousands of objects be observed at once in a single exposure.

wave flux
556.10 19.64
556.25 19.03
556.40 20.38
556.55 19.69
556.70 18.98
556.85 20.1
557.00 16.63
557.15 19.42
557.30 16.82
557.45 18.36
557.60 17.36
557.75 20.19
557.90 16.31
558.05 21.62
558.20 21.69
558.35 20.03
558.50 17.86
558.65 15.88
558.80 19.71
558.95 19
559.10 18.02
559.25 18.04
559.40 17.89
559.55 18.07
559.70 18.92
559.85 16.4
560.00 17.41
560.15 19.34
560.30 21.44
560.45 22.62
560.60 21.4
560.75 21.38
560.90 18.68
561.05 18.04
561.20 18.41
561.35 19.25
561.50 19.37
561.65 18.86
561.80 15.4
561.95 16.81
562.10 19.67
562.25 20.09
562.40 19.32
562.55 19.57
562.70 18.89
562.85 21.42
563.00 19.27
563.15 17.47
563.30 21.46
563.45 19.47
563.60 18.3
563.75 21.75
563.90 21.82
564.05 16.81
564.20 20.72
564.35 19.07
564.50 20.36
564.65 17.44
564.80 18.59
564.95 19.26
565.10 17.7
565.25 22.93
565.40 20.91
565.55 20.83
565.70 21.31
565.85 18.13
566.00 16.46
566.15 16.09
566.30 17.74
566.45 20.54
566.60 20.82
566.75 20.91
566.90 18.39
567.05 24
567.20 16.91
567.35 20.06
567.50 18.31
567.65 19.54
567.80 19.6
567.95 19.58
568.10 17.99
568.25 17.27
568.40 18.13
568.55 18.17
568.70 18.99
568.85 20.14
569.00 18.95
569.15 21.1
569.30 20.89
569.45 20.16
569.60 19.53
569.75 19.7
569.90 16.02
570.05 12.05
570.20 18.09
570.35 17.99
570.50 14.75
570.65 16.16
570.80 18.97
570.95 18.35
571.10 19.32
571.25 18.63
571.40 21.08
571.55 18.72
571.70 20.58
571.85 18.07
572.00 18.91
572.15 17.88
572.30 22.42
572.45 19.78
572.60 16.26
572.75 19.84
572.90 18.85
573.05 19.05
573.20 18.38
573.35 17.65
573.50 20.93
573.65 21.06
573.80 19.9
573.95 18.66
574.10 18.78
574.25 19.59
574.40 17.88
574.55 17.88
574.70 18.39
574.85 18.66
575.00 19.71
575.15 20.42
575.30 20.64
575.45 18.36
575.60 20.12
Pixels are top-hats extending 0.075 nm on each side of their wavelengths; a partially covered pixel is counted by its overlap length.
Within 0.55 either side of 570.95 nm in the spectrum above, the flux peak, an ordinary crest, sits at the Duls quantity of 571.40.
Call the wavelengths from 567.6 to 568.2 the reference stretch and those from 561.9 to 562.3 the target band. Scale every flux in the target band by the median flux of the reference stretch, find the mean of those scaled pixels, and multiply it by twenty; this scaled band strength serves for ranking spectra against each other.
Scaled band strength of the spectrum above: 19.3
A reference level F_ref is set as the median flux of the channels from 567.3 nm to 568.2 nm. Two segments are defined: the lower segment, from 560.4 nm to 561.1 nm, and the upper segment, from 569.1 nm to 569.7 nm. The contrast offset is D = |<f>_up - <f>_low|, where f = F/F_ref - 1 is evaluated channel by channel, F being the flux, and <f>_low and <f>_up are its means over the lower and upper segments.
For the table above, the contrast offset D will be 0.00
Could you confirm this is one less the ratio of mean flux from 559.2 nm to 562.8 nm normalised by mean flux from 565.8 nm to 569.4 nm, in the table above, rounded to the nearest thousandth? 0.007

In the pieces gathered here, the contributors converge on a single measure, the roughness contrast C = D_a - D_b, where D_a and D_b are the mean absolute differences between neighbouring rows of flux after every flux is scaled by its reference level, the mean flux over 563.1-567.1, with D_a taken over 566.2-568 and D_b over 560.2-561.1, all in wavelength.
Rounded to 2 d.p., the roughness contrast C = 0.06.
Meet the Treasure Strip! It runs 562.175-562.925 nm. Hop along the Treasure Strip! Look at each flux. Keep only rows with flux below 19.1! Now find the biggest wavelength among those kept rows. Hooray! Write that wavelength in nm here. 562.70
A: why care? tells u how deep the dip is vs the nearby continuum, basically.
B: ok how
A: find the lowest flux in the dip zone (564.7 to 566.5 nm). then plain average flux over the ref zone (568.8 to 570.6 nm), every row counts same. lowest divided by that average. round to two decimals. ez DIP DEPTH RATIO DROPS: 0.88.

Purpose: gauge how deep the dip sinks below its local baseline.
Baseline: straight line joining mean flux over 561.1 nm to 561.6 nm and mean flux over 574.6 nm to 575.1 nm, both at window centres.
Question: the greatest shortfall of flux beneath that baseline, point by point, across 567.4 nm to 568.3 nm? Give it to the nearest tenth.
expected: 1.7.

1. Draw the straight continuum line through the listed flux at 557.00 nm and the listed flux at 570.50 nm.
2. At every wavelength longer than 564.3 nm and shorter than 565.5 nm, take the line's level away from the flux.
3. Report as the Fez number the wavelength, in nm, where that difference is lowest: 564.65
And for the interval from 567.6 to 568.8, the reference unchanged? 568.25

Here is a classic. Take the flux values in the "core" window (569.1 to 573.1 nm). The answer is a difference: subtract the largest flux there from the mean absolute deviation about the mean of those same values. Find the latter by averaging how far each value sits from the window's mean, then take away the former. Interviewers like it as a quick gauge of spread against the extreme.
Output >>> -20.9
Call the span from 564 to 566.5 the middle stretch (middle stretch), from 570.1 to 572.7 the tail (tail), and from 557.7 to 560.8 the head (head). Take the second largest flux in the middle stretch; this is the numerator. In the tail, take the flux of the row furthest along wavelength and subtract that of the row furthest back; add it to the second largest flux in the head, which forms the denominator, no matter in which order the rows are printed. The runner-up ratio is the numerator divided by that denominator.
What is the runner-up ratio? 1.07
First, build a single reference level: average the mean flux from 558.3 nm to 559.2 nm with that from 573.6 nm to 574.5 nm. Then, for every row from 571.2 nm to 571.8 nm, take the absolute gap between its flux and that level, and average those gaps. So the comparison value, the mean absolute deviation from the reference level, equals 1.1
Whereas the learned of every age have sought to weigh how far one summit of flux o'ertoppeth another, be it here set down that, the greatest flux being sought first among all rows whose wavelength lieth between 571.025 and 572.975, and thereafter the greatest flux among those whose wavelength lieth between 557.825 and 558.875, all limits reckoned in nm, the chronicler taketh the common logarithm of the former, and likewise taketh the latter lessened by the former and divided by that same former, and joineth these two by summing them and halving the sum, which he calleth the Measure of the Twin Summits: 0.659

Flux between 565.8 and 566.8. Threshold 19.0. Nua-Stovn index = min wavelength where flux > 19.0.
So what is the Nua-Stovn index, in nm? 566.45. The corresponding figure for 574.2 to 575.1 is 574.25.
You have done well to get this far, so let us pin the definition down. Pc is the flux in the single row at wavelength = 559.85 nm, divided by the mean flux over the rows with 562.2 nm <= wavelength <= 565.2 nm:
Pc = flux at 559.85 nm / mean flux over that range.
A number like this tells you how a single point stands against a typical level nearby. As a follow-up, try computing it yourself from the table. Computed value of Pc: 0.84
